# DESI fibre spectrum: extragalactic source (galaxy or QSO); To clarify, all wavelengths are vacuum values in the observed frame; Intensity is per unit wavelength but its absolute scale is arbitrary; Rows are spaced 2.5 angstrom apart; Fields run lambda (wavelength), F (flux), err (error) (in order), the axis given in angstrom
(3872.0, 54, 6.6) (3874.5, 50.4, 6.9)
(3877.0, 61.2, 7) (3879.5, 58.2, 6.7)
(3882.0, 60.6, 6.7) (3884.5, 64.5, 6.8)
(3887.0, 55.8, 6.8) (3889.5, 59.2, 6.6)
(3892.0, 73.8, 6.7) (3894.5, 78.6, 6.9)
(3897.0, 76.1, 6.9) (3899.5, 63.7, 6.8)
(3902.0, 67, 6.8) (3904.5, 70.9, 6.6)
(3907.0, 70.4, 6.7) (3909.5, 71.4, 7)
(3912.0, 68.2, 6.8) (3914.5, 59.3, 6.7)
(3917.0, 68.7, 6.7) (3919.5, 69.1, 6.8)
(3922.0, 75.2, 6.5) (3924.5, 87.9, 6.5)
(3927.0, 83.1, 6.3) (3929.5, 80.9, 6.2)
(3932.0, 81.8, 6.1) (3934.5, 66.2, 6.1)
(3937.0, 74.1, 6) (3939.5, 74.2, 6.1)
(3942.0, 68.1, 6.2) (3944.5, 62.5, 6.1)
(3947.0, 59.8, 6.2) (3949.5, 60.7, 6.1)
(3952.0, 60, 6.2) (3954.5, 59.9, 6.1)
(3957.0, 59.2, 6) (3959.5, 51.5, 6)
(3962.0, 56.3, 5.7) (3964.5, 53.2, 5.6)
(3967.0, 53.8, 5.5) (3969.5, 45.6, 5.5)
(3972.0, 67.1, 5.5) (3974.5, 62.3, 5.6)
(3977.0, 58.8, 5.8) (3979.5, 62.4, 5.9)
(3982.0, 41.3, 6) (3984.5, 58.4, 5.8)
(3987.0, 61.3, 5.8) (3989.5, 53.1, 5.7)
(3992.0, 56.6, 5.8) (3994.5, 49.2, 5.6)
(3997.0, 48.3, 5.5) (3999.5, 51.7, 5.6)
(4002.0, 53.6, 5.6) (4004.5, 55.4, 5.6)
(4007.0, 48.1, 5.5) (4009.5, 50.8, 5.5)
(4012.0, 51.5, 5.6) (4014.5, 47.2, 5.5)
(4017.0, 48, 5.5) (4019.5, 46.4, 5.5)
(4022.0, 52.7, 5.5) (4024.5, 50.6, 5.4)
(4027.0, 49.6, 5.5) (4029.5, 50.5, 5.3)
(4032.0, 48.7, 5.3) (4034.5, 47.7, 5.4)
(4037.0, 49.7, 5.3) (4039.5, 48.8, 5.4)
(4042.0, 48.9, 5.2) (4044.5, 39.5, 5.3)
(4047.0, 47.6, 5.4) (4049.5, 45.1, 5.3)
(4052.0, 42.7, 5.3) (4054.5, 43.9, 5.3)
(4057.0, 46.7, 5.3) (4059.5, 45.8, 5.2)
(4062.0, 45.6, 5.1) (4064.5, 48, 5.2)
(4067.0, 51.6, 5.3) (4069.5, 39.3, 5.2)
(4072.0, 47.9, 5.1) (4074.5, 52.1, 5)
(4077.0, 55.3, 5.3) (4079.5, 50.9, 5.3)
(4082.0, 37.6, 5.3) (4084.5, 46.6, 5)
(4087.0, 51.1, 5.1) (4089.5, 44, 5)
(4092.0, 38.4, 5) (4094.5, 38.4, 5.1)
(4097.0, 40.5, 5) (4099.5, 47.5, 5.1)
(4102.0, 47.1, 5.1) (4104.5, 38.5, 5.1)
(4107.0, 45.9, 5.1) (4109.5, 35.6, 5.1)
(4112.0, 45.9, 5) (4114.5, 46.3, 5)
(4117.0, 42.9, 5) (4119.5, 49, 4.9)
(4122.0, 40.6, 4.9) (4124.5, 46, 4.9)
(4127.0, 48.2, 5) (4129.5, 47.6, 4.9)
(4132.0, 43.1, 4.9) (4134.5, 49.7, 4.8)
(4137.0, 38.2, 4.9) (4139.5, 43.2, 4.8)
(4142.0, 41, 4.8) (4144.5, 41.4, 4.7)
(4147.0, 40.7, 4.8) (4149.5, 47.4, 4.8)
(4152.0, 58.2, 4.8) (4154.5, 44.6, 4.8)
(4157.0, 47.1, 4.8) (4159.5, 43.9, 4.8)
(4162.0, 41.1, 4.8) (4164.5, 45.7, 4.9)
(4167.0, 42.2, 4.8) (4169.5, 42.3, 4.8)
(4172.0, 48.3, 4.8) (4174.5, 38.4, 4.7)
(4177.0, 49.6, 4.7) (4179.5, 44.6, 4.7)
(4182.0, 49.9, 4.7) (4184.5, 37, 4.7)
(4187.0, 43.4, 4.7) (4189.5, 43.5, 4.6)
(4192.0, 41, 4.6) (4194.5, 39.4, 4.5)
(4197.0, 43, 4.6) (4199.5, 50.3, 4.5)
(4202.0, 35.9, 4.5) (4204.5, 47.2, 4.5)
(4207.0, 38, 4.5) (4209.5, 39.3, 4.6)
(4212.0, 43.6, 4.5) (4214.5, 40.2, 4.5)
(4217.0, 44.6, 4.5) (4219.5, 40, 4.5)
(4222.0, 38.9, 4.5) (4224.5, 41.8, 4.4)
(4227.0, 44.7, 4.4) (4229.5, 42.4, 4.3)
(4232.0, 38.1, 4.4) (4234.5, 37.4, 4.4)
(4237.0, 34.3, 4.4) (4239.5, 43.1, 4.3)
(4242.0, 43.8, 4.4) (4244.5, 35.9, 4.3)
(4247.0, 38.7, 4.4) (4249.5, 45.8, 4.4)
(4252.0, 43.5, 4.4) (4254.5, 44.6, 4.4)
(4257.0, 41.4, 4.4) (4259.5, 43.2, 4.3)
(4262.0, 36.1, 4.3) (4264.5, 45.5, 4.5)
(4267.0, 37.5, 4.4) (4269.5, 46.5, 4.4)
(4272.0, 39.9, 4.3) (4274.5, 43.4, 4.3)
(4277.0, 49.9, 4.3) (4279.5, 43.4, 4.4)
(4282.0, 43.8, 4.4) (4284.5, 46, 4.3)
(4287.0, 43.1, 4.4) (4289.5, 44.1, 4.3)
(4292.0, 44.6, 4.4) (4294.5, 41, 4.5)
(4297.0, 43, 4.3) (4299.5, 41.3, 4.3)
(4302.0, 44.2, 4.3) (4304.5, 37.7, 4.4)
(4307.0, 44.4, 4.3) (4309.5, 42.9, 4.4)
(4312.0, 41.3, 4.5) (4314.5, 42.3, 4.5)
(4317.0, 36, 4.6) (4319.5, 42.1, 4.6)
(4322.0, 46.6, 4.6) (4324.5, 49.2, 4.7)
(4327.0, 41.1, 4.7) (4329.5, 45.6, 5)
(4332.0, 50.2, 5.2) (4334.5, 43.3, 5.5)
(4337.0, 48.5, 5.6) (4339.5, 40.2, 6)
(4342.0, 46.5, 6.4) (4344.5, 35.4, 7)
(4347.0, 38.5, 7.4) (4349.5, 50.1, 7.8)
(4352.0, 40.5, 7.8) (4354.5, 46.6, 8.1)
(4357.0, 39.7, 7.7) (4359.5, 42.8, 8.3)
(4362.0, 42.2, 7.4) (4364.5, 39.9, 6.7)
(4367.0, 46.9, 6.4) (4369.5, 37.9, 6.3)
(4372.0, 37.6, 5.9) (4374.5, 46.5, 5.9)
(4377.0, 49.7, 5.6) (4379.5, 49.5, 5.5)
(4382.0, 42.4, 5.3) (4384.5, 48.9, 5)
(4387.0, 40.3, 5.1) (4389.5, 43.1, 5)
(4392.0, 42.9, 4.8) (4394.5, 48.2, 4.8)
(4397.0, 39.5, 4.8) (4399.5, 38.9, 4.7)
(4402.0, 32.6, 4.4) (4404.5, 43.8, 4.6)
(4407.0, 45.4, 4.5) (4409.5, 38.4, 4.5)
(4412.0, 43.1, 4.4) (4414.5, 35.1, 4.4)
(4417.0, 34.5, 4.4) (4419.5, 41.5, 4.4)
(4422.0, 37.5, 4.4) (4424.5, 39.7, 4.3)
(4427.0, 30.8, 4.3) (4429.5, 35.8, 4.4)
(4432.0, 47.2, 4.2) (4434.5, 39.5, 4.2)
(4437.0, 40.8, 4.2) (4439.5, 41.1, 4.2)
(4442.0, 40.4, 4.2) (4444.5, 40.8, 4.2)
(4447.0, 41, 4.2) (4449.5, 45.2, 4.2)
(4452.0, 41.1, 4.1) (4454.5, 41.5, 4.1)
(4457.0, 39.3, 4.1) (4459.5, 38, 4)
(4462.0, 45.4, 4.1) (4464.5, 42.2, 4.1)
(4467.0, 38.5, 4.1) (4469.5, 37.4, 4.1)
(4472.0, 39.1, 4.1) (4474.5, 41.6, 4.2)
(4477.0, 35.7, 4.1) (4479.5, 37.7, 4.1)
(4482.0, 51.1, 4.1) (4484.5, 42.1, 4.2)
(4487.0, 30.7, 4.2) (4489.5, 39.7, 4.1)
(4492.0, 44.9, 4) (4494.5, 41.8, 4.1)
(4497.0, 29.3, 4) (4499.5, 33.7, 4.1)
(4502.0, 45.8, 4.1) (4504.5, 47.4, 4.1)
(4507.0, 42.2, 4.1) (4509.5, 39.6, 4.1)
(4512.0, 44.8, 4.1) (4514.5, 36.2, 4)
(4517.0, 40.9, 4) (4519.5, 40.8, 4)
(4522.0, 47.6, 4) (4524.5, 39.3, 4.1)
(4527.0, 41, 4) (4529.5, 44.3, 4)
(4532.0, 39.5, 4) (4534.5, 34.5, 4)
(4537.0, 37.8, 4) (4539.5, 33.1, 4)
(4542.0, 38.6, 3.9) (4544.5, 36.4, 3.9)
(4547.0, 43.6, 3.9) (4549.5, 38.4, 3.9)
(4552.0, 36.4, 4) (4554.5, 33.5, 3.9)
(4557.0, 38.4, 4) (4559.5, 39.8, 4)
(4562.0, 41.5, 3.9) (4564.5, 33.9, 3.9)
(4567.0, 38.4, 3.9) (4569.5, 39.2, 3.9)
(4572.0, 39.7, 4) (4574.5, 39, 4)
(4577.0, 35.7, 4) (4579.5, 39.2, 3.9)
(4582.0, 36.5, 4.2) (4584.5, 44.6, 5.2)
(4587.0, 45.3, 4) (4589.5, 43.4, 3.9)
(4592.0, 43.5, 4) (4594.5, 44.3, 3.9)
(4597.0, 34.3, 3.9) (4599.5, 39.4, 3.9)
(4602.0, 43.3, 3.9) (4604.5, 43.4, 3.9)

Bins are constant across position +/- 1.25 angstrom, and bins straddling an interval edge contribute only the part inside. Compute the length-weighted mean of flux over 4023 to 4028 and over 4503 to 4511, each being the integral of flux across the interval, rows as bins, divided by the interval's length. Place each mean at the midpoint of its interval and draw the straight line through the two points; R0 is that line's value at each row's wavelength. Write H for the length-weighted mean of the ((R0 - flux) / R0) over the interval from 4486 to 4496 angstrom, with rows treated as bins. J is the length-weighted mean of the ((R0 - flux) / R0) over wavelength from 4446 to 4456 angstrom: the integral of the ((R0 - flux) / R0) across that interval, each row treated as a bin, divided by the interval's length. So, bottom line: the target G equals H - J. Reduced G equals 0.05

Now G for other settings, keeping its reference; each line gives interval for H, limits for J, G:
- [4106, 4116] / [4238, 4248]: -0.03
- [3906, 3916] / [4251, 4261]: -0.38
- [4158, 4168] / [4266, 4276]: 0.00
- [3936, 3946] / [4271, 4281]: -0.40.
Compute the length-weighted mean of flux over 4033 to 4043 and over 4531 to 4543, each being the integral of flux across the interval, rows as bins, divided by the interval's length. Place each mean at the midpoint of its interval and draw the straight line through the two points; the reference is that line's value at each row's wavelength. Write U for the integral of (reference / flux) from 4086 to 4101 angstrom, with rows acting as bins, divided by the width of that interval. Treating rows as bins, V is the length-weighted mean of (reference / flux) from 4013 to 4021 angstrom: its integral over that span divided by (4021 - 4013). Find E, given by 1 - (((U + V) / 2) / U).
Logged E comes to 0.03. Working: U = 1.11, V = 1.04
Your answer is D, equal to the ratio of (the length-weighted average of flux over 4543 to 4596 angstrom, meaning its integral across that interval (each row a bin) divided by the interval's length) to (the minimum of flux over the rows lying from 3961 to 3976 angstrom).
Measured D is 0.87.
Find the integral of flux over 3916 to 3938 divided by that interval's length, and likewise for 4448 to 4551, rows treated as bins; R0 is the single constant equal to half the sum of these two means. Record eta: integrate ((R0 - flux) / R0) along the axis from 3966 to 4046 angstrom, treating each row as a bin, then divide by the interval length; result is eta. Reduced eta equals 0.112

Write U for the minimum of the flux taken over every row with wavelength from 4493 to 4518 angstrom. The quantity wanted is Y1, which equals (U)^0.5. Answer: 5.4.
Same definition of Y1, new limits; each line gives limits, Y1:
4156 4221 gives 6.0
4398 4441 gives 5.5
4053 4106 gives 6.1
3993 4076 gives 6.3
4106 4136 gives 6.0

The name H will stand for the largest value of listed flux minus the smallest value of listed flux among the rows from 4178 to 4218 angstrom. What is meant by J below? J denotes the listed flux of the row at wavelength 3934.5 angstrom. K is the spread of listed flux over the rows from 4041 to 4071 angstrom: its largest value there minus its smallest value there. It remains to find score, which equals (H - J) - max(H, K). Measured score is -66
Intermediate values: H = 14.4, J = 66.2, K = 12.3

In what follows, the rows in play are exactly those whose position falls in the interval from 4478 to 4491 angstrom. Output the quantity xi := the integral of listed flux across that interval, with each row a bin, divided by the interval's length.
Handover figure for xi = 40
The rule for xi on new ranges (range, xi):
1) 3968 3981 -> 59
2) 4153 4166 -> 45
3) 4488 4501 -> 38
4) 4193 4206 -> 43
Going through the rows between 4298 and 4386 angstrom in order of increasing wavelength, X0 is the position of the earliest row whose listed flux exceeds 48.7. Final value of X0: 4324.5 angstrom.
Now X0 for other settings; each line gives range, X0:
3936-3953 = 3937.0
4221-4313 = 4277.0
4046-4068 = 4067.0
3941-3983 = 3942.0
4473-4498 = 4482.0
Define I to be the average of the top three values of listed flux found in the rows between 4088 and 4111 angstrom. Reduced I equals 46.8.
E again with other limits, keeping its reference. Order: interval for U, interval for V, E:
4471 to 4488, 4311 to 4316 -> -0.02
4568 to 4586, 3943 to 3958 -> 0.04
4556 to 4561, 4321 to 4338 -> 0.01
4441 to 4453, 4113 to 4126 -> -0.06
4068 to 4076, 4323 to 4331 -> 0.06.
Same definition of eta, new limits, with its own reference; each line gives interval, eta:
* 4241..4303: 0.266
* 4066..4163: 0.229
